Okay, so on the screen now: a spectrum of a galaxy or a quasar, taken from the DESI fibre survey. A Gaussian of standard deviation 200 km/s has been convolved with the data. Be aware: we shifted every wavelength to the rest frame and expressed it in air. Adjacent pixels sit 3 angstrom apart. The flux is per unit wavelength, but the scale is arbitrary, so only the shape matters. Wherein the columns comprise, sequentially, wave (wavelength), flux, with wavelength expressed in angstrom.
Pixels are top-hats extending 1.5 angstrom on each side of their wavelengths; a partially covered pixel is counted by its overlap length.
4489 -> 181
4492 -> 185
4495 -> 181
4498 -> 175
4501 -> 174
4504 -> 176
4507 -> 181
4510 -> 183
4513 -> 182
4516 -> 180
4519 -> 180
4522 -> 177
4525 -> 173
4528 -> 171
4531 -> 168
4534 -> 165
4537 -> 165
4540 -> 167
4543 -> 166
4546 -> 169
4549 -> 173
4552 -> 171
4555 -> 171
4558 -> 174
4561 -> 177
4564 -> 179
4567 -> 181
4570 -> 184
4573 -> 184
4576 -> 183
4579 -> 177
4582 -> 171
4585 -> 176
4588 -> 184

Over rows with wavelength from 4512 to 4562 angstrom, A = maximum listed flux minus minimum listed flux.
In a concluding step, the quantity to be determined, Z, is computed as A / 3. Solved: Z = 5.67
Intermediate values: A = 17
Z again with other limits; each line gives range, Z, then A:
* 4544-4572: 5.00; 15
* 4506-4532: 5.00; 15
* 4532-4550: 2.67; 8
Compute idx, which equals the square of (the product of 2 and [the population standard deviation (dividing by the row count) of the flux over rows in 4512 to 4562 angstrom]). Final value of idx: 110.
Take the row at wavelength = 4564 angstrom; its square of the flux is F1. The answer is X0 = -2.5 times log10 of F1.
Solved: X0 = -11.3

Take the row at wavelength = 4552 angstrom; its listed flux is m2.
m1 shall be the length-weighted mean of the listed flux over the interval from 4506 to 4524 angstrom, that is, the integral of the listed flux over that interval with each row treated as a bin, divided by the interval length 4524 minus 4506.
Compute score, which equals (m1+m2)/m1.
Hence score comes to 1.95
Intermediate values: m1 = 180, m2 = 171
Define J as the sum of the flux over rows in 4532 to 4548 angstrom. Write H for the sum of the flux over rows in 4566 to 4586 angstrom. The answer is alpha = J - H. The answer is -424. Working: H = 1256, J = 832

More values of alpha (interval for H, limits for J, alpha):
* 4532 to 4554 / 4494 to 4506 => -470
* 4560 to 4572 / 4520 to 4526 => -371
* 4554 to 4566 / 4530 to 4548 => 299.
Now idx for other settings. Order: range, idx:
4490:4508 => 62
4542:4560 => 28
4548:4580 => 90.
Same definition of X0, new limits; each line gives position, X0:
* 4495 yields -11.3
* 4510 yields -11.3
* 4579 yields -11.2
